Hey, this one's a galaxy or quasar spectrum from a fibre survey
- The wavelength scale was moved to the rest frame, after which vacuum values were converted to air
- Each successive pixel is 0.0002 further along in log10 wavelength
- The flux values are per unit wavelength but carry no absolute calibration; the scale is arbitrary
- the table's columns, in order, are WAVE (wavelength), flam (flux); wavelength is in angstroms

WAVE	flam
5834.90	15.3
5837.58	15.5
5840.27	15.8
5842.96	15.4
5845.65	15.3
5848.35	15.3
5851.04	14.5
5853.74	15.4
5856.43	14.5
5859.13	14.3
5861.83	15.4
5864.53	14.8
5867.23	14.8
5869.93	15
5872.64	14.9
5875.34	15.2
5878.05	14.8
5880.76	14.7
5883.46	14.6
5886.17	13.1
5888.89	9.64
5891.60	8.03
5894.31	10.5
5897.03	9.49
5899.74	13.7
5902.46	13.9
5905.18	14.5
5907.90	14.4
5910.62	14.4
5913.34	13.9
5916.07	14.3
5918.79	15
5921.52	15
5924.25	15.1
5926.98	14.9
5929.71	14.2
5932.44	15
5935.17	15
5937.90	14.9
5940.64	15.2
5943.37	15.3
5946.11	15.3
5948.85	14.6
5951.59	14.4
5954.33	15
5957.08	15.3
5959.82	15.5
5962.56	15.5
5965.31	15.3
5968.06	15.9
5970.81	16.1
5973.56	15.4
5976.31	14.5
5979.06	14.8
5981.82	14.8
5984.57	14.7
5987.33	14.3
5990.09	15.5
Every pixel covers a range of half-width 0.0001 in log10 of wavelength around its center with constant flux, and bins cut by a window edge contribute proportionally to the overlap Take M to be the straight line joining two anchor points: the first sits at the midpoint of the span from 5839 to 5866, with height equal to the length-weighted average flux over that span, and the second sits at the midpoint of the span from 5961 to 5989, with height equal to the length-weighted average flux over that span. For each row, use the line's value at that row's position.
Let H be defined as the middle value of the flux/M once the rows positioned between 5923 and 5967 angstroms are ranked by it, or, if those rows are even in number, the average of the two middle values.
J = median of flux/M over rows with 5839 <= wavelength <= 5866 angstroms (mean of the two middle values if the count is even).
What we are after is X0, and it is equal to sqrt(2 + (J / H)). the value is 1.74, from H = 1.00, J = 1.02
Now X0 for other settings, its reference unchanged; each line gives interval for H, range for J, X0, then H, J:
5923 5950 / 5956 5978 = 1.74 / 0.99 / 1.02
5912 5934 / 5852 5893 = 1.73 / 0.99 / 0.98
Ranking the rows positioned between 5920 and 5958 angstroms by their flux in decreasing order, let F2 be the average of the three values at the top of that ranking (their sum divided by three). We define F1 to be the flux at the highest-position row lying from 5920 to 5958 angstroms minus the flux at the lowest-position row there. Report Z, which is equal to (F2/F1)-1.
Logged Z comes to 50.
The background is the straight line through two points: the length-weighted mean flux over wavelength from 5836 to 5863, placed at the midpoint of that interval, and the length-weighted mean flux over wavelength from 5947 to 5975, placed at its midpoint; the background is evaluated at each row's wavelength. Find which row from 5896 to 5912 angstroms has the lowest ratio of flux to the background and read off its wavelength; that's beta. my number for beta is 5897.03 angstroms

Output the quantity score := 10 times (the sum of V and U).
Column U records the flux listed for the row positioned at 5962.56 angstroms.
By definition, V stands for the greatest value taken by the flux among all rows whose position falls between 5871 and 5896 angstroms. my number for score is 307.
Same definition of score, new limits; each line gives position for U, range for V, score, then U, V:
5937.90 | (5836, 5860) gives 307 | 14.9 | 15.8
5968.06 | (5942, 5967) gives 314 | 15.9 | 15.5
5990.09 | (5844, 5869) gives 309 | 15.5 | 15.4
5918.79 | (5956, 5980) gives 311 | 15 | 16.1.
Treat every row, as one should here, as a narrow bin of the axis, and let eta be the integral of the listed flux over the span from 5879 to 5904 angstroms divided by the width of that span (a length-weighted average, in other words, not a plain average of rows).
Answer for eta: 12.0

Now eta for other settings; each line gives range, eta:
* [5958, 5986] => 15.3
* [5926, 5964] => 15.0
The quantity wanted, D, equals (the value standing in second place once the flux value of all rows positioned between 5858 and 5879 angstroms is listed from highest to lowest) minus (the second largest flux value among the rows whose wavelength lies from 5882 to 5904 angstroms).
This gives 1.3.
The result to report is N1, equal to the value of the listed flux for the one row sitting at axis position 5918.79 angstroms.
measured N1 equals 15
